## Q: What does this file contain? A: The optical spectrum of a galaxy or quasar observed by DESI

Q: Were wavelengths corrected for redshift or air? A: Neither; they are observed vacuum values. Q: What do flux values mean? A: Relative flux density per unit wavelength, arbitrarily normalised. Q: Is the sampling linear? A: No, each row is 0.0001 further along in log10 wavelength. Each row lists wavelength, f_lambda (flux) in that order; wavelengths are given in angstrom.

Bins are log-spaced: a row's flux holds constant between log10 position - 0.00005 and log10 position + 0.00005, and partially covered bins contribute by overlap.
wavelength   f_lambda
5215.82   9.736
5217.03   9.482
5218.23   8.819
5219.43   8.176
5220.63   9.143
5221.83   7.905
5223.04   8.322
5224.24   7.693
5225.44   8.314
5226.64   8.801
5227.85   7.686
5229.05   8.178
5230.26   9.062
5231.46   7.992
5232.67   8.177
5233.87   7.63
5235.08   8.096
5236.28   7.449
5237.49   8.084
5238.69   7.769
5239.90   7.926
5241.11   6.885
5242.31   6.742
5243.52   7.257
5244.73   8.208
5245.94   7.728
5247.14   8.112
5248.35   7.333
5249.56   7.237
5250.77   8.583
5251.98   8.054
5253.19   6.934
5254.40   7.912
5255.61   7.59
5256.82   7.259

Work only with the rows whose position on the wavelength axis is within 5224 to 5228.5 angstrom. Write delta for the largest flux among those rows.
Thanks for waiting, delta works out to 8.801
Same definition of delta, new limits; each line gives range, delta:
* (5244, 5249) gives 8.208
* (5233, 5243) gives 8.096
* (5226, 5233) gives 9.062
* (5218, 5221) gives 9.143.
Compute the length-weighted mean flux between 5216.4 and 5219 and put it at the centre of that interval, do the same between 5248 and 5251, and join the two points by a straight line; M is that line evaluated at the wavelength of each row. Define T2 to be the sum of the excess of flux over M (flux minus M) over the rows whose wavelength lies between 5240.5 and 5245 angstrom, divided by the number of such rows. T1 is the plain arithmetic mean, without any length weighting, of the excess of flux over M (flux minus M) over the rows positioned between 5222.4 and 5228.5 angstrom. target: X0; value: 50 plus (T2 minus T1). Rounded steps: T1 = -0.56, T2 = -0.66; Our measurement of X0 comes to 49.9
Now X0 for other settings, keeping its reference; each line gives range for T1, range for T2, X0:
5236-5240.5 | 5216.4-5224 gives 50.0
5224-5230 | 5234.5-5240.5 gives 50.2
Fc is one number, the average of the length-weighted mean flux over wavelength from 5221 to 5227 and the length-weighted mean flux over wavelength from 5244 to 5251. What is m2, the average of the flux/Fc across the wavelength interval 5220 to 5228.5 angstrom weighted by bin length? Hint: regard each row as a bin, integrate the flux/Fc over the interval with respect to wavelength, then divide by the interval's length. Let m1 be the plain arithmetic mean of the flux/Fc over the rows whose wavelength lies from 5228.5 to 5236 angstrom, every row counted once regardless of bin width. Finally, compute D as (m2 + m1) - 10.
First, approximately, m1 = 1.02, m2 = 1.03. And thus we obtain -7.948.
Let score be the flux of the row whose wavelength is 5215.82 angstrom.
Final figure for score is 9.736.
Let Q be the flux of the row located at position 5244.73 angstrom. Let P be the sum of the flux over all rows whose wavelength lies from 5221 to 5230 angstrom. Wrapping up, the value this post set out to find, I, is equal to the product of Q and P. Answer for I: 467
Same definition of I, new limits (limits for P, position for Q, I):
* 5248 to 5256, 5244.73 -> 440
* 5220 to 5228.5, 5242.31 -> 390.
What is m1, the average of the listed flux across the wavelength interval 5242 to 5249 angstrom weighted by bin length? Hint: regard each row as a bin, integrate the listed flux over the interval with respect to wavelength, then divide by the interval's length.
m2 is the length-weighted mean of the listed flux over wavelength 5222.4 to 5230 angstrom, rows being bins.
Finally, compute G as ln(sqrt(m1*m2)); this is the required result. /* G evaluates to 2.07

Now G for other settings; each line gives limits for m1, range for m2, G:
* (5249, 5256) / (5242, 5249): 2.04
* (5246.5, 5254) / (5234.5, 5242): 2.04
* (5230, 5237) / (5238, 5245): 2.04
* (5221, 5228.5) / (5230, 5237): 2.09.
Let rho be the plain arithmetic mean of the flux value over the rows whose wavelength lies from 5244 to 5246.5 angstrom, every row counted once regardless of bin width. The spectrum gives 7.97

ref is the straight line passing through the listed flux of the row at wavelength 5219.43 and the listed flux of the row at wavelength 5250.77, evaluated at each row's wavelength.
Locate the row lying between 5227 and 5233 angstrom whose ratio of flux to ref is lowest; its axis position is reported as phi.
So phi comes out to 5227.85 angstrom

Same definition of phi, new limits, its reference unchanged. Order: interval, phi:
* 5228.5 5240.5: 5236.28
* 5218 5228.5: 5227.85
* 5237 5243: 5242.31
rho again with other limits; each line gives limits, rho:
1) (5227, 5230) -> 7.93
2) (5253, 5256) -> 7.48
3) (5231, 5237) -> 7.87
